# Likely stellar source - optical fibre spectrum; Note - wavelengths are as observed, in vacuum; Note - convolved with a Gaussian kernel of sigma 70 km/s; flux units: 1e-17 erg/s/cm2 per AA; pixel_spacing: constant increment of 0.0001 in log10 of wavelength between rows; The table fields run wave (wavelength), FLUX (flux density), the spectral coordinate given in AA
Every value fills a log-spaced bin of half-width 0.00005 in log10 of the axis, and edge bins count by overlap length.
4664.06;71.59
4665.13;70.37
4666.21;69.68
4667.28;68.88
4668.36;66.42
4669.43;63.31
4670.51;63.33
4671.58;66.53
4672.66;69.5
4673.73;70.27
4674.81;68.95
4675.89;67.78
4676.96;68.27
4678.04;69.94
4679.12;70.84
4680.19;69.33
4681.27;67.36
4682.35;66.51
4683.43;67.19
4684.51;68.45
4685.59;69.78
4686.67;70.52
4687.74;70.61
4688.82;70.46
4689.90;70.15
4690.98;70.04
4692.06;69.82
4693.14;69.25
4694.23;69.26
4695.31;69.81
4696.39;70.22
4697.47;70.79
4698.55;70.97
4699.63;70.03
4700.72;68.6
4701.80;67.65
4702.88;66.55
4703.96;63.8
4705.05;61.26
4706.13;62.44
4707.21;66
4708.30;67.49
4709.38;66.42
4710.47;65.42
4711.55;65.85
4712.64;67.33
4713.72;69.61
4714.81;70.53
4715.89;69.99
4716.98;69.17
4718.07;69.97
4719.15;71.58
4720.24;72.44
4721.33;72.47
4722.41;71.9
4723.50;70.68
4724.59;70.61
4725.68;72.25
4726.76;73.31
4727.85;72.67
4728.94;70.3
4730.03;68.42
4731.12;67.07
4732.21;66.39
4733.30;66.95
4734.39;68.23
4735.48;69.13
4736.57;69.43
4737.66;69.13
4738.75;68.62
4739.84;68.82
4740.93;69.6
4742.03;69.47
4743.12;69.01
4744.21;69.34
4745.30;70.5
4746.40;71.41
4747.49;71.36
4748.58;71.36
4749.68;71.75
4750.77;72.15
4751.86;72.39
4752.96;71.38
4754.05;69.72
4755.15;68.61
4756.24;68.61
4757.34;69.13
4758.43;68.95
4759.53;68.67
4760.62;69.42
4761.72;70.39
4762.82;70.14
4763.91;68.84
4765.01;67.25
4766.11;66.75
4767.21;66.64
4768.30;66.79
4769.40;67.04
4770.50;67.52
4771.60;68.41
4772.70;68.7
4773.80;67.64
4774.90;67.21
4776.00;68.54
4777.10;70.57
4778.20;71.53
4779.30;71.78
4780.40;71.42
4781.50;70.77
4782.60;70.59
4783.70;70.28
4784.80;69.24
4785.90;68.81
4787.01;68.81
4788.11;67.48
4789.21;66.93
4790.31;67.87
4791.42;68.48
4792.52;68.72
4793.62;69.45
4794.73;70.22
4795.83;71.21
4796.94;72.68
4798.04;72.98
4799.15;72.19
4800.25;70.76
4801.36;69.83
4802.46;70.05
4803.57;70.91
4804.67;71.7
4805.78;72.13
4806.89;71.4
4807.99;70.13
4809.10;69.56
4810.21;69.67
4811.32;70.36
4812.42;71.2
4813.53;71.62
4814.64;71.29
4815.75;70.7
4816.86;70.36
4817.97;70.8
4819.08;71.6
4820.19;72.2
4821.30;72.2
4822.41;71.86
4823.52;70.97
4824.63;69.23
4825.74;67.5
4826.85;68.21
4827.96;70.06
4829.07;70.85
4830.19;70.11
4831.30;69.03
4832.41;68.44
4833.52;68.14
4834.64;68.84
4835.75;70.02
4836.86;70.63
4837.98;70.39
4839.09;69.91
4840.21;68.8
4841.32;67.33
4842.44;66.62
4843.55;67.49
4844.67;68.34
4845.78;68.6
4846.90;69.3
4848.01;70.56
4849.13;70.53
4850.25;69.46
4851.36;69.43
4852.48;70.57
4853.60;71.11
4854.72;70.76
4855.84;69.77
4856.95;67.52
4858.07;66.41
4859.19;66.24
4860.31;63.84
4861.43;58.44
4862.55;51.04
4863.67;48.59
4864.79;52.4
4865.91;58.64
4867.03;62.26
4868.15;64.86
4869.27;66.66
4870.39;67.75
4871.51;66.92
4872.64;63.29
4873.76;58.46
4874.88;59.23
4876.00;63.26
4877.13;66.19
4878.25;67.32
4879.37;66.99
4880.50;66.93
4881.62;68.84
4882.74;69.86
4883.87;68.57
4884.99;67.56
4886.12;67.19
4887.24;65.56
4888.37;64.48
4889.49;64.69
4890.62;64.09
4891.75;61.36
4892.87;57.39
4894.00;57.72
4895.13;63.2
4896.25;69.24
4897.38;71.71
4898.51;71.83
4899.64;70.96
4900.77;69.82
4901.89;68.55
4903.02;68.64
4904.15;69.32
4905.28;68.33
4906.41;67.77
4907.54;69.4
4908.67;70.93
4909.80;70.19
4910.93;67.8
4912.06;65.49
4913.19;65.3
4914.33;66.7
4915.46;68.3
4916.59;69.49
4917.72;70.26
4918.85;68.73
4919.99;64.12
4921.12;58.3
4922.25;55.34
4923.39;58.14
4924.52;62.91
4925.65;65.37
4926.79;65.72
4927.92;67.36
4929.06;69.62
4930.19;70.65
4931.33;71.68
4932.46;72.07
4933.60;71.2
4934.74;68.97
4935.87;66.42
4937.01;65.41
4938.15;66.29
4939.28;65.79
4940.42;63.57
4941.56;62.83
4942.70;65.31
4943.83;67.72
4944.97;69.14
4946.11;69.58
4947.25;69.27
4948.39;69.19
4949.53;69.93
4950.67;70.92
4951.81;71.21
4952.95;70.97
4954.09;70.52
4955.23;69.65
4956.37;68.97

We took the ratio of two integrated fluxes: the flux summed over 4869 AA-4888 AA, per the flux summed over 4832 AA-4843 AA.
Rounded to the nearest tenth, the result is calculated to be 1.6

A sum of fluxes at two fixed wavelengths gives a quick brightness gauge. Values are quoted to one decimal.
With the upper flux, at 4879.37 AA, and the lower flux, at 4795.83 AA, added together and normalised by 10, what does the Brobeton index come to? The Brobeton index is 13.8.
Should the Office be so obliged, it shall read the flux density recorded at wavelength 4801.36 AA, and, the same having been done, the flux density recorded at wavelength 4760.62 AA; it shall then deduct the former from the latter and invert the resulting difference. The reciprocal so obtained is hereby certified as -2.4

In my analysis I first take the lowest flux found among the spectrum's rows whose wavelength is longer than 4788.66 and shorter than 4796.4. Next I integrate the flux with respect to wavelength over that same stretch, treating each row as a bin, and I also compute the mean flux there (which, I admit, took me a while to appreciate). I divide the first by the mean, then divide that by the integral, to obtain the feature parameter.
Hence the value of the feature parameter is 0.0018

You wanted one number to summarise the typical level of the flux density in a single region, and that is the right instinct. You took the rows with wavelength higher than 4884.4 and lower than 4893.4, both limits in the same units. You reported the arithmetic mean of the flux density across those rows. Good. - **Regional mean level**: 64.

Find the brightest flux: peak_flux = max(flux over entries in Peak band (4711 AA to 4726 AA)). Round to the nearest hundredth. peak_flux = 72.47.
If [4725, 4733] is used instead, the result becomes 73.31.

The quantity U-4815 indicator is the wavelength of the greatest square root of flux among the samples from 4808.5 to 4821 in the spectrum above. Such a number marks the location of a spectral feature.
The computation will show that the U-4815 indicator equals 4820.19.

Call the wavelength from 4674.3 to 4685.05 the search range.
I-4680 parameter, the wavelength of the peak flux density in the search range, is 4679.12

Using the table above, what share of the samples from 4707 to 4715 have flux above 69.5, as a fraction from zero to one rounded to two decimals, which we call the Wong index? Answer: 0.25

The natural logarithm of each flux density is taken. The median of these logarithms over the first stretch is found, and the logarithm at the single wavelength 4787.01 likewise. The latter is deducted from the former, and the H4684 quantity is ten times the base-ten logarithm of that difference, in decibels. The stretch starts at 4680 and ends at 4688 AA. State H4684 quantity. -29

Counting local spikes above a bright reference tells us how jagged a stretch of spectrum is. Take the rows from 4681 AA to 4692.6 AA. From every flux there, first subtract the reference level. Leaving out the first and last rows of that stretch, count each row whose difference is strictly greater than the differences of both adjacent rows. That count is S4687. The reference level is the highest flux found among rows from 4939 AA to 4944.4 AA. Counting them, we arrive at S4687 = 1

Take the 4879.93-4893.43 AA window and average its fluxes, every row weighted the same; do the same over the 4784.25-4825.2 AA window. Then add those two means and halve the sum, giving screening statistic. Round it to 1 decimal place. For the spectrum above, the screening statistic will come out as 68.0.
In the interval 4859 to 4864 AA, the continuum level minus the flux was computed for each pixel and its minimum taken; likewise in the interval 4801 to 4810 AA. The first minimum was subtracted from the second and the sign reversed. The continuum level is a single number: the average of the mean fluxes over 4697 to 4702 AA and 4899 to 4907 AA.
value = 5.9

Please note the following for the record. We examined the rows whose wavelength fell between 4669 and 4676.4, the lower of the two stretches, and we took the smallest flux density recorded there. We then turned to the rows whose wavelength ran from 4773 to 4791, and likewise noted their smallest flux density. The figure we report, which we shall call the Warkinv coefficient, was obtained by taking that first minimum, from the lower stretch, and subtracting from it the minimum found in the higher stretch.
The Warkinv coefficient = -4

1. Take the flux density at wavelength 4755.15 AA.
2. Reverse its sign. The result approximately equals -68.6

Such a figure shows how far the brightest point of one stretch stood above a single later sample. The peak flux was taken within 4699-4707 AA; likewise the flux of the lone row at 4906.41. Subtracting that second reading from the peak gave 2.3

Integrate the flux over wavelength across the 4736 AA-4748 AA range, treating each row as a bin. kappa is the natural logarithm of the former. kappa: 6.73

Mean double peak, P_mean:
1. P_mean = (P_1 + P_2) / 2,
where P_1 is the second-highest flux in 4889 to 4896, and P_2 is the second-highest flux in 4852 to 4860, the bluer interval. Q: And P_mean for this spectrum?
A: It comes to 67.4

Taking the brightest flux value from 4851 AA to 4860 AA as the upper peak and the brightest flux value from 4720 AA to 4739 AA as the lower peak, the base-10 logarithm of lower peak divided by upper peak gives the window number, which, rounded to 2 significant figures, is 0.013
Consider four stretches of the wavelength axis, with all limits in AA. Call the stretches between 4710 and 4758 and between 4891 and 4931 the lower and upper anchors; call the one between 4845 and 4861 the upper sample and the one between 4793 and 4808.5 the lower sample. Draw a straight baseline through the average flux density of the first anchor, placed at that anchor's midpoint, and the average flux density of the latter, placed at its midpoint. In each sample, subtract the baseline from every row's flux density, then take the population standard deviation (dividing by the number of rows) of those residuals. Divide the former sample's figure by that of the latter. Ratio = 1.9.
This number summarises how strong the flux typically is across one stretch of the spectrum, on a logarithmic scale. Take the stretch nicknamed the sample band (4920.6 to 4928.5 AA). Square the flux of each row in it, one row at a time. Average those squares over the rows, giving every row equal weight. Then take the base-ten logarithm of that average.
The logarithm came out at 3.59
